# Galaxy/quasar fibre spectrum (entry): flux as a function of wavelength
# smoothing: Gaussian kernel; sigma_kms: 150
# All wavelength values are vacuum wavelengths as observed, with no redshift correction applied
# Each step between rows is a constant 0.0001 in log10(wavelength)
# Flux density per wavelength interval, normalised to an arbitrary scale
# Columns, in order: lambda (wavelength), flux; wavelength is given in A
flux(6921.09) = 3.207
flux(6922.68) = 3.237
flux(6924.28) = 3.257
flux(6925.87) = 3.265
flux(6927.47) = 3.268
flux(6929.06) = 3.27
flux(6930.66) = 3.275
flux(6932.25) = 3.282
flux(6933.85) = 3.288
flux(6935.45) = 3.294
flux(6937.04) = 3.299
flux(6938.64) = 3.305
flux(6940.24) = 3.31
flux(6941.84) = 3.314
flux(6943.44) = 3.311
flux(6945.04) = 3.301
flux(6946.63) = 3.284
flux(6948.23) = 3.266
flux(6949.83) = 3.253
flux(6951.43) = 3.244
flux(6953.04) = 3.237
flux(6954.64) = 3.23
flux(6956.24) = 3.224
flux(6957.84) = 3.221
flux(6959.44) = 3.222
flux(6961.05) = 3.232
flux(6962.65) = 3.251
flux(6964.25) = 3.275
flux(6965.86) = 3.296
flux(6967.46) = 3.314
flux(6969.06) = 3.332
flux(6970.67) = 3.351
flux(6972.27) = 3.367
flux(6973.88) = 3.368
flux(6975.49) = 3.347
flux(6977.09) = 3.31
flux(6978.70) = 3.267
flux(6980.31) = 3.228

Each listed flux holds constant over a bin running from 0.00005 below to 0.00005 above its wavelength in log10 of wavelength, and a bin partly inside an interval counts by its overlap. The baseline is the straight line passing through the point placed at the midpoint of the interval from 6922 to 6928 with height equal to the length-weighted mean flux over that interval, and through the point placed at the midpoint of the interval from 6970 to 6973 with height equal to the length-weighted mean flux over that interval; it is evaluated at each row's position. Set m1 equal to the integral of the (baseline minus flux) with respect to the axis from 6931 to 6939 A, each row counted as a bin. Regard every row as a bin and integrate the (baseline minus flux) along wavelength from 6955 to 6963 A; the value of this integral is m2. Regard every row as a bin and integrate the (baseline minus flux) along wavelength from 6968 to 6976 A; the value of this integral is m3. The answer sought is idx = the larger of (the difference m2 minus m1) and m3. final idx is 0.97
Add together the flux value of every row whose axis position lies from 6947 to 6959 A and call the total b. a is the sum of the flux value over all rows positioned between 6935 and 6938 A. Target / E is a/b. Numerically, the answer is 0.29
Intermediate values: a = 7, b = 23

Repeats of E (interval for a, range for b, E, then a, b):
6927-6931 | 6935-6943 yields 0.59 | 10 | 17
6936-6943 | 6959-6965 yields 1.02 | 13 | 13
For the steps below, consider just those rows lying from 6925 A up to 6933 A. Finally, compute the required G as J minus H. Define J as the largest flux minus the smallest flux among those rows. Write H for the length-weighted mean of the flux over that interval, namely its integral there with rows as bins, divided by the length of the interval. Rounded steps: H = 3.27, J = 0.02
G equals -3.26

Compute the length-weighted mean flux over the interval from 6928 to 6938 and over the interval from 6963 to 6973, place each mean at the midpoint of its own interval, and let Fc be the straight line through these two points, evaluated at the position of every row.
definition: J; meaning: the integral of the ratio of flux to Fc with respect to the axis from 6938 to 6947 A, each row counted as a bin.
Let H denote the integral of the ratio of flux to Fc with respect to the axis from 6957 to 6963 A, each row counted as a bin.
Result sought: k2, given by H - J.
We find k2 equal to -3.2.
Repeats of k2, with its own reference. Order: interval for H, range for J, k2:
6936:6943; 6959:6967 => -0.8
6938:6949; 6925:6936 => 0.0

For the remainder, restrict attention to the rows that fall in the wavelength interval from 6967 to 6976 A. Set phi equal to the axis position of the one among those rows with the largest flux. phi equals 6973.88 A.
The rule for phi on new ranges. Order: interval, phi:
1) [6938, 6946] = 6941.84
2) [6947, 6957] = 6948.23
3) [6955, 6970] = 6969.06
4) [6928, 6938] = 6937.04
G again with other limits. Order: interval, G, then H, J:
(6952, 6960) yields -3.21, 3.23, 0.02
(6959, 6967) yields -3.18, 3.26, 0.07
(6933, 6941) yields -3.28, 3.30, 0.02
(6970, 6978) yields -3.29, 3.35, 0.06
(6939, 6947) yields -3.28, 3.31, 0.03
